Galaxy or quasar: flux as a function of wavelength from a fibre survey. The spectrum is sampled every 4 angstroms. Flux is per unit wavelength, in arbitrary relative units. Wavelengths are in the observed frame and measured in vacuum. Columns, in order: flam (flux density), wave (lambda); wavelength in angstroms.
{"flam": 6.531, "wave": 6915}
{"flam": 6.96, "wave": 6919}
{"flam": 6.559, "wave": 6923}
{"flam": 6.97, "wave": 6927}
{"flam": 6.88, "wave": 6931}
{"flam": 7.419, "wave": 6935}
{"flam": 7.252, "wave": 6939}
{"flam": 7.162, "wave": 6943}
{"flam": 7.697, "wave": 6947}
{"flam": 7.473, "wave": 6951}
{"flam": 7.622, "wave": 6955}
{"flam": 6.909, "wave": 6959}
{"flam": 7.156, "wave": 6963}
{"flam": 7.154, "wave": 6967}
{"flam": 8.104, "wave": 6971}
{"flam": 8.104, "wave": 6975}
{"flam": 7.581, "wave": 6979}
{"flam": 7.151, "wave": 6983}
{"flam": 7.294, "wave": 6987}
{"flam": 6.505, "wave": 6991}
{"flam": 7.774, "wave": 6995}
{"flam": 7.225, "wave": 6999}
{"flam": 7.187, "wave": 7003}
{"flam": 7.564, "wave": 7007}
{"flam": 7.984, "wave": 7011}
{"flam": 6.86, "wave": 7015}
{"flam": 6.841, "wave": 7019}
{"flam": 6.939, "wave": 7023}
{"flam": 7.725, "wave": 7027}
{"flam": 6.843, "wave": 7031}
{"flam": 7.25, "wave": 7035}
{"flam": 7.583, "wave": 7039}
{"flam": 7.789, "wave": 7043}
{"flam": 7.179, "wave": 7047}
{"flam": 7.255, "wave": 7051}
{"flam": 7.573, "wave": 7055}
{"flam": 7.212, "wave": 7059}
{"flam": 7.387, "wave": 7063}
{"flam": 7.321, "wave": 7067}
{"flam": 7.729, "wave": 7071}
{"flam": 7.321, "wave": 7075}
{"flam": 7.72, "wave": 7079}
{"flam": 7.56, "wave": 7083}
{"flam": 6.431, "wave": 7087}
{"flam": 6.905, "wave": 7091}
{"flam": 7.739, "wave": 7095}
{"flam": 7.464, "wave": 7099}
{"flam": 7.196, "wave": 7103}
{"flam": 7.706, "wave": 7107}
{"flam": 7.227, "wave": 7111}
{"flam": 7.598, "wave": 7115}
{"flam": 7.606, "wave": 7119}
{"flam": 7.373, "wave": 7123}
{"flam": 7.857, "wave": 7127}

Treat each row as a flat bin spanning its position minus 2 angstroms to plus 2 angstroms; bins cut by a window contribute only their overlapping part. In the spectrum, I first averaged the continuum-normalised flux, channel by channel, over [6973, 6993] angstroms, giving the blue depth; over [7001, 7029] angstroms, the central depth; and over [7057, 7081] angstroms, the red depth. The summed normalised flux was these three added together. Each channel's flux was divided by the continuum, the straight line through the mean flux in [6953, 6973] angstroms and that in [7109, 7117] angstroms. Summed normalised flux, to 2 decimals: 2.98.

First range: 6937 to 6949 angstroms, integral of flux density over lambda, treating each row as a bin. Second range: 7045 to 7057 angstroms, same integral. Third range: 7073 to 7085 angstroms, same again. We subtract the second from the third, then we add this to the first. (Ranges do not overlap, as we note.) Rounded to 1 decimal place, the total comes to 90.8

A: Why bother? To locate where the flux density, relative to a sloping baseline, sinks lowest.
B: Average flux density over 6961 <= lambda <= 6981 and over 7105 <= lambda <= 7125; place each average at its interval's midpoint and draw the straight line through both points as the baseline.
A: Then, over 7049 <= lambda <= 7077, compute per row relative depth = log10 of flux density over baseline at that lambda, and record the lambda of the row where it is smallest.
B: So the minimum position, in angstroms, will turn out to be 7059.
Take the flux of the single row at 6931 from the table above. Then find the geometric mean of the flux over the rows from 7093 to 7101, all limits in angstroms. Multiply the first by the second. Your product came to 52.3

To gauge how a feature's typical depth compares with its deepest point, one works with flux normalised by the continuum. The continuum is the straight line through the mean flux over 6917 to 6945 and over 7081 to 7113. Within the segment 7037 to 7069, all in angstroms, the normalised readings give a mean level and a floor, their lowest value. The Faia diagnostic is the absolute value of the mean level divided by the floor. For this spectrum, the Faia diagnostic 1.03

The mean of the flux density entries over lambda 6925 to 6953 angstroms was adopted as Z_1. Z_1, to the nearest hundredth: 7.26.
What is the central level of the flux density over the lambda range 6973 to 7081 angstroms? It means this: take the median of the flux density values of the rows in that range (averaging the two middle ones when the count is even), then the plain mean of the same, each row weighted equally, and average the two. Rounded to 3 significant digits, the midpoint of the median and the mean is 7.34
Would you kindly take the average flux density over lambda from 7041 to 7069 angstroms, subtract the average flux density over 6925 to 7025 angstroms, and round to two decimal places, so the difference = 0.08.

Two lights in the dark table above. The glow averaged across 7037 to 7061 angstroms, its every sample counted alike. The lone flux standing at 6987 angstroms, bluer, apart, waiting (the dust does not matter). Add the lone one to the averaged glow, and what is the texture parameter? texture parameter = 14.73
